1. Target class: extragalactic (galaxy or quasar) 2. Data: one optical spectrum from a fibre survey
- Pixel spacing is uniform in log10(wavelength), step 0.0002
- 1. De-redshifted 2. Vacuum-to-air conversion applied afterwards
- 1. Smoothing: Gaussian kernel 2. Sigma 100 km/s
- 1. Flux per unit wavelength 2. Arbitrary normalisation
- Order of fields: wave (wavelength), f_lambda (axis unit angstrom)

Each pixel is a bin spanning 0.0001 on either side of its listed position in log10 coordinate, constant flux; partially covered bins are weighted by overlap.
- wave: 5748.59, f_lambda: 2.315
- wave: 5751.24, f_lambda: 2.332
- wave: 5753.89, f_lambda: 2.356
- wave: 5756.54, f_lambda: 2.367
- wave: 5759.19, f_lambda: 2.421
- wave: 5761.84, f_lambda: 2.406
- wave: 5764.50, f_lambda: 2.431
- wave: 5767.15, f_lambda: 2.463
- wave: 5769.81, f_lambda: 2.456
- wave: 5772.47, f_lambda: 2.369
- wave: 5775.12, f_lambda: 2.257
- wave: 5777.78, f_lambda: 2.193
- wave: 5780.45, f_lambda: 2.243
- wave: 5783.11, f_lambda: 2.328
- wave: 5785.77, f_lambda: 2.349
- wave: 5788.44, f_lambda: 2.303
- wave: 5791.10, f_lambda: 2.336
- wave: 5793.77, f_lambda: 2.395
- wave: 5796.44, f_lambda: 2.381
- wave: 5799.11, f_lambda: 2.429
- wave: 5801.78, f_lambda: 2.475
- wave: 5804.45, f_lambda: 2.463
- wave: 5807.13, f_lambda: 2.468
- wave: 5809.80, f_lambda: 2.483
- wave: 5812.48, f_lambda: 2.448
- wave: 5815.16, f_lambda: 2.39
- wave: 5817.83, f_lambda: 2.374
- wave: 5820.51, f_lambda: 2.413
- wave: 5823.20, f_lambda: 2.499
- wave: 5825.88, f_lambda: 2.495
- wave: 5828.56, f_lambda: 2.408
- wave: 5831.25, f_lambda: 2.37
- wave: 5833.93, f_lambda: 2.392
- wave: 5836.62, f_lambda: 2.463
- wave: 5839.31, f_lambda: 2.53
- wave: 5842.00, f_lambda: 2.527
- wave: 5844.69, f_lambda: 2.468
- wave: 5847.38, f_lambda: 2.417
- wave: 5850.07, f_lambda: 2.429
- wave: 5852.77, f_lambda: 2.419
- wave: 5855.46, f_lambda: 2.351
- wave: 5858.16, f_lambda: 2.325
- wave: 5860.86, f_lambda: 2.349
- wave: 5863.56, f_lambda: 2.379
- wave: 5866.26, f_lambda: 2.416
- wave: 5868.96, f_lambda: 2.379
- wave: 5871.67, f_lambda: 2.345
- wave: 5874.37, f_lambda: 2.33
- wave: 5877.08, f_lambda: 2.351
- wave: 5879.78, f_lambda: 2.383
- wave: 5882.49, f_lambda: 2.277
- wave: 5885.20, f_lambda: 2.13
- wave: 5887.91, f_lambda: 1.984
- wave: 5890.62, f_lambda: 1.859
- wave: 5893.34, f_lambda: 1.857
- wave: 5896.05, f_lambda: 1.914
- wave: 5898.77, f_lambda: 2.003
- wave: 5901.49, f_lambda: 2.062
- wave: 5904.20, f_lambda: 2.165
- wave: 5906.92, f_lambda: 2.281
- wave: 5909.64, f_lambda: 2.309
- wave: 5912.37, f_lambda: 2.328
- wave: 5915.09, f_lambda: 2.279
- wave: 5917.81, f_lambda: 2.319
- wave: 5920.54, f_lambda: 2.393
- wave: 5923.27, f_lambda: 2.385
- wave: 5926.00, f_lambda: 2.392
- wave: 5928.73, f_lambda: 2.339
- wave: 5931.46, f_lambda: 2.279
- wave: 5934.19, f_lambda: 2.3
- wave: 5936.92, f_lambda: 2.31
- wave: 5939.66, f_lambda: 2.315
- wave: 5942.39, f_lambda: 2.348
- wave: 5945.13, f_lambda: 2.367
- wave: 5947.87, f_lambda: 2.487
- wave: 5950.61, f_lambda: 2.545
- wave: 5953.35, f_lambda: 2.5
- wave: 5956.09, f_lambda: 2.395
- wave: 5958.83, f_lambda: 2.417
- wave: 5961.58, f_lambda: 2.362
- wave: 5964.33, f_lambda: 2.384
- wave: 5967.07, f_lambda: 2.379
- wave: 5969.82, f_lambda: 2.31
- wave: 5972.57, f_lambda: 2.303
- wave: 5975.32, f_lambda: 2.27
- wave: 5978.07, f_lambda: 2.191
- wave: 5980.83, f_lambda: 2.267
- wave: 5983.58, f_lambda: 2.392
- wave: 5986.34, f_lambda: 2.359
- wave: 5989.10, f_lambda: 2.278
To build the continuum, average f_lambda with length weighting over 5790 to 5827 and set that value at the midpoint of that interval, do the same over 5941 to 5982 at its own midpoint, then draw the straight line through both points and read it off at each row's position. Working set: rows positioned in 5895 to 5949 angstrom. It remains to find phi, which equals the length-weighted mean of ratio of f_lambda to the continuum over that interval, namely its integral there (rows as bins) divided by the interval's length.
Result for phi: 0.96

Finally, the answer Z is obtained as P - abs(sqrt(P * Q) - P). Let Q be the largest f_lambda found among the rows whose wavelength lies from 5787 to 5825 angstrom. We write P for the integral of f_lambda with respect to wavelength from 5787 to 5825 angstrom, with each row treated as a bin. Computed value 15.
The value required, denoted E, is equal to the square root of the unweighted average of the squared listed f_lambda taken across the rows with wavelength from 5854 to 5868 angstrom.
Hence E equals 2.36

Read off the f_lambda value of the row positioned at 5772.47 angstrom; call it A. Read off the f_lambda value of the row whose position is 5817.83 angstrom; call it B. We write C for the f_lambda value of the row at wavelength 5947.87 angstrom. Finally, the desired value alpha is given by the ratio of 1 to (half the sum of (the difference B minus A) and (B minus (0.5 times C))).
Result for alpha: 1.8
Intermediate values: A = 2.369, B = 2.374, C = 2.487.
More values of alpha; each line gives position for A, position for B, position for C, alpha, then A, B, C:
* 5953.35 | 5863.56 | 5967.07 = 1.9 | 2.5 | 2.379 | 2.379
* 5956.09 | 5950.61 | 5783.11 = 1.3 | 2.395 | 2.545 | 2.328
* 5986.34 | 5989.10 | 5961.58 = 2.0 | 2.359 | 2.278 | 2.362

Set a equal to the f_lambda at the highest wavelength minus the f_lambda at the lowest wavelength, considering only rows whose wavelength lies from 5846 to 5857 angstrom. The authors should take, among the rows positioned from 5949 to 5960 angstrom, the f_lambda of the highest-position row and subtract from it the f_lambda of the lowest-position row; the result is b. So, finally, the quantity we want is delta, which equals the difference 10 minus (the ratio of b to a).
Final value 8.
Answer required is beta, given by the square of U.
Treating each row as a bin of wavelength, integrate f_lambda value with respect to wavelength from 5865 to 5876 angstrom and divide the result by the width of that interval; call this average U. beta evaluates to 5.6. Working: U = 2.37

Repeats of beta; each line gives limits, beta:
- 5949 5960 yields 6.1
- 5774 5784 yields 5.1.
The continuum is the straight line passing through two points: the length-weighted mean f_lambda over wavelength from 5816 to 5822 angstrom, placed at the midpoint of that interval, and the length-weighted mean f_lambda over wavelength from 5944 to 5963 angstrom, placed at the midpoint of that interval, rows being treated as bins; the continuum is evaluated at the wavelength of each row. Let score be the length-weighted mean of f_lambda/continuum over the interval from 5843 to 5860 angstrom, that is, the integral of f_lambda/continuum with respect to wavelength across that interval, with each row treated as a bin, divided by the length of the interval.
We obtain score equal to 0.999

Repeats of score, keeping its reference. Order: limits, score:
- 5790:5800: 0.998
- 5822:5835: 1.015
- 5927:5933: 0.952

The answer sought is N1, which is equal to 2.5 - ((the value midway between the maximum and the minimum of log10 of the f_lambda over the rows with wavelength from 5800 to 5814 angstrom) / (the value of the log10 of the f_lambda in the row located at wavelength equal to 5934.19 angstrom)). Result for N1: 1.42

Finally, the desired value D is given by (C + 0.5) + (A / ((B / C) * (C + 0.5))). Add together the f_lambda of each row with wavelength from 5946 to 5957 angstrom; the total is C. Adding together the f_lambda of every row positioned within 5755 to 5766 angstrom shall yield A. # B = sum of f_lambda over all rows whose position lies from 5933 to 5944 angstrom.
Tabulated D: 11.4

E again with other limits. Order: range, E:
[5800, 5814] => 2.47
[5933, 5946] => 2.33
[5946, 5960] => 2.47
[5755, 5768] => 2.42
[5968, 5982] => 2.27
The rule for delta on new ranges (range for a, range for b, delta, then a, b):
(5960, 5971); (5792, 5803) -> 12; -0.052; 0.08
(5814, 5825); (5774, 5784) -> 9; 0.109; 0.07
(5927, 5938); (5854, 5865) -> 11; -0.029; 0.03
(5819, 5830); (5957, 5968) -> 2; -0.005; -0.04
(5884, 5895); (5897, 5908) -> 11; -0.273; 0.28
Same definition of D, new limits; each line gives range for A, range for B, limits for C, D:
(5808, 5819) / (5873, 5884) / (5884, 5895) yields 9.3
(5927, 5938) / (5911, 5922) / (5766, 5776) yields 11.0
